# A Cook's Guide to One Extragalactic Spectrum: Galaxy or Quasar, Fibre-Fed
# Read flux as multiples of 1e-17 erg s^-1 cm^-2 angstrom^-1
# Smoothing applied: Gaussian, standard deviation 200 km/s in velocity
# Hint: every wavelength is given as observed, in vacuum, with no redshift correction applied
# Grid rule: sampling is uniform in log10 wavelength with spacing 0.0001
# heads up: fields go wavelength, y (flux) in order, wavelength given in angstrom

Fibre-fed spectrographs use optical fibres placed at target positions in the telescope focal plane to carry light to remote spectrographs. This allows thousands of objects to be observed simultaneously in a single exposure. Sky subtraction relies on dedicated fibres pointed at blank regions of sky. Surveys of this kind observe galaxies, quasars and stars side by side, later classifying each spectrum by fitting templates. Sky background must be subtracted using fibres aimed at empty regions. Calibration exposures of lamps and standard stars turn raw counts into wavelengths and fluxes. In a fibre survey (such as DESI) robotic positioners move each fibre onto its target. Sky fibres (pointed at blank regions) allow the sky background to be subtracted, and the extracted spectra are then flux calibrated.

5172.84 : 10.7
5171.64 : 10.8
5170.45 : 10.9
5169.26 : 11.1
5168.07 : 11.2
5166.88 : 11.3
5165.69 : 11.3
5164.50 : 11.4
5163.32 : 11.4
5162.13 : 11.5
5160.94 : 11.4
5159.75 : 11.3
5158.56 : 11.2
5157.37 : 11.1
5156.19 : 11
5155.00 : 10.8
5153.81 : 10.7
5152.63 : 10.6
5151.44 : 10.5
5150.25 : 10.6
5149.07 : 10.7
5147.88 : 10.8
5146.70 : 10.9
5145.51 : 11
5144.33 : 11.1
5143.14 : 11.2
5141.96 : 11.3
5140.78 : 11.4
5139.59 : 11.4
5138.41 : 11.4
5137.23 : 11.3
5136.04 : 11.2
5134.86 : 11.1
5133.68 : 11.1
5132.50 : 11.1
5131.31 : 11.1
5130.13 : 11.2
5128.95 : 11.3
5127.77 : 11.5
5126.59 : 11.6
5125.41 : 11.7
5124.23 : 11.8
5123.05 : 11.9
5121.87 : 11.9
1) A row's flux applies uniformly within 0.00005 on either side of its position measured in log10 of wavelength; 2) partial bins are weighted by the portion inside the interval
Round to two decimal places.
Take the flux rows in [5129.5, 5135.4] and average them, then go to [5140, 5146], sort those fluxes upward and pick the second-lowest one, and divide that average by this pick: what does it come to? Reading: 1.00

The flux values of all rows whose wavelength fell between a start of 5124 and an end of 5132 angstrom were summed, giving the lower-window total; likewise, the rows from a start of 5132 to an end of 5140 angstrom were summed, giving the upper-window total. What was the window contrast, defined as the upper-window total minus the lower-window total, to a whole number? -2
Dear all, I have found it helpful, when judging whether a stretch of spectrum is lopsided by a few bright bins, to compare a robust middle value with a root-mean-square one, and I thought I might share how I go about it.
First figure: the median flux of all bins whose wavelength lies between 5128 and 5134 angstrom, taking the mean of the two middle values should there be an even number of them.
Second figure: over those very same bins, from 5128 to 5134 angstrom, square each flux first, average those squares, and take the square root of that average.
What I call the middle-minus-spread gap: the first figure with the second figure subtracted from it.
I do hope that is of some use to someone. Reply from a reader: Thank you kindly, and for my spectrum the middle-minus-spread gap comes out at -0.060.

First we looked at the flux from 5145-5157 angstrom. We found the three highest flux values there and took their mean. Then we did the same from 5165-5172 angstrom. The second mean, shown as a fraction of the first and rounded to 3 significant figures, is 1.03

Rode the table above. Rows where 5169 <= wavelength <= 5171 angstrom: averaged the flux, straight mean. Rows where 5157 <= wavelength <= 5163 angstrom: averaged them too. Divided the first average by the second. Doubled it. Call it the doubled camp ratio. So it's 1.95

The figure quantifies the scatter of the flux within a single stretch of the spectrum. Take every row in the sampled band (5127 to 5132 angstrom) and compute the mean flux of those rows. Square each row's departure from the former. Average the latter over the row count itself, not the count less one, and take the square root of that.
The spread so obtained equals 0.15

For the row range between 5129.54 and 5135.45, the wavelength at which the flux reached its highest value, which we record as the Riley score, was 5130.13 angstrom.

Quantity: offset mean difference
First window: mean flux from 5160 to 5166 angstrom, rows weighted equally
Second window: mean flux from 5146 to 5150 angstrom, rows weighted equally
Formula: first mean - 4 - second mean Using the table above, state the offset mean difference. -3.4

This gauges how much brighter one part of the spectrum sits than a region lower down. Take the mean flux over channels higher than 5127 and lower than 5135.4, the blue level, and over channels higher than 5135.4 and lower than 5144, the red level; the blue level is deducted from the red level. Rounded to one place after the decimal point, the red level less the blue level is 0.1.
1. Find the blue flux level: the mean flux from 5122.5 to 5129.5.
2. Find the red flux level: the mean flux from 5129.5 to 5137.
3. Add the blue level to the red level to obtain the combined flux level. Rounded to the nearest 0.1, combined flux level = 22.8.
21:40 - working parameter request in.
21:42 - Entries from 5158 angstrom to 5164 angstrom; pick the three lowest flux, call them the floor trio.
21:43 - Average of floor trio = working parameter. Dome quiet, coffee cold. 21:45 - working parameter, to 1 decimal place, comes 11.3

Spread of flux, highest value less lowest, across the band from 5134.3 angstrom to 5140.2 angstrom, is 0.30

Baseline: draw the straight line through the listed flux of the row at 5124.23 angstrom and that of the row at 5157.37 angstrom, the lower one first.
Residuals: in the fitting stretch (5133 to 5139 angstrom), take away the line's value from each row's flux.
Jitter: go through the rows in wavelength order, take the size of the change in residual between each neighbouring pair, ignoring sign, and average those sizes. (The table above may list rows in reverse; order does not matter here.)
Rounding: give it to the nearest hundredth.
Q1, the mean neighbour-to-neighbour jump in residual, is 0.10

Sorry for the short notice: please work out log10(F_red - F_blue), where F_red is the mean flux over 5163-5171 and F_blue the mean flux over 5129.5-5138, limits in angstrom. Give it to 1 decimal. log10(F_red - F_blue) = -1.1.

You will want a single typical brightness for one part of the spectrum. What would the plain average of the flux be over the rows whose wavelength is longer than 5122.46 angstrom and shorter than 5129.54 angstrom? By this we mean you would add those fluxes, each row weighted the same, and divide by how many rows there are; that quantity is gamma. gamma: 11.6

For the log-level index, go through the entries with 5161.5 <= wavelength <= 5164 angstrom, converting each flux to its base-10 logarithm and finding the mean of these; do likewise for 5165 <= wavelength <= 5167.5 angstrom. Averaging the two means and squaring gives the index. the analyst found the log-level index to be 1.12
